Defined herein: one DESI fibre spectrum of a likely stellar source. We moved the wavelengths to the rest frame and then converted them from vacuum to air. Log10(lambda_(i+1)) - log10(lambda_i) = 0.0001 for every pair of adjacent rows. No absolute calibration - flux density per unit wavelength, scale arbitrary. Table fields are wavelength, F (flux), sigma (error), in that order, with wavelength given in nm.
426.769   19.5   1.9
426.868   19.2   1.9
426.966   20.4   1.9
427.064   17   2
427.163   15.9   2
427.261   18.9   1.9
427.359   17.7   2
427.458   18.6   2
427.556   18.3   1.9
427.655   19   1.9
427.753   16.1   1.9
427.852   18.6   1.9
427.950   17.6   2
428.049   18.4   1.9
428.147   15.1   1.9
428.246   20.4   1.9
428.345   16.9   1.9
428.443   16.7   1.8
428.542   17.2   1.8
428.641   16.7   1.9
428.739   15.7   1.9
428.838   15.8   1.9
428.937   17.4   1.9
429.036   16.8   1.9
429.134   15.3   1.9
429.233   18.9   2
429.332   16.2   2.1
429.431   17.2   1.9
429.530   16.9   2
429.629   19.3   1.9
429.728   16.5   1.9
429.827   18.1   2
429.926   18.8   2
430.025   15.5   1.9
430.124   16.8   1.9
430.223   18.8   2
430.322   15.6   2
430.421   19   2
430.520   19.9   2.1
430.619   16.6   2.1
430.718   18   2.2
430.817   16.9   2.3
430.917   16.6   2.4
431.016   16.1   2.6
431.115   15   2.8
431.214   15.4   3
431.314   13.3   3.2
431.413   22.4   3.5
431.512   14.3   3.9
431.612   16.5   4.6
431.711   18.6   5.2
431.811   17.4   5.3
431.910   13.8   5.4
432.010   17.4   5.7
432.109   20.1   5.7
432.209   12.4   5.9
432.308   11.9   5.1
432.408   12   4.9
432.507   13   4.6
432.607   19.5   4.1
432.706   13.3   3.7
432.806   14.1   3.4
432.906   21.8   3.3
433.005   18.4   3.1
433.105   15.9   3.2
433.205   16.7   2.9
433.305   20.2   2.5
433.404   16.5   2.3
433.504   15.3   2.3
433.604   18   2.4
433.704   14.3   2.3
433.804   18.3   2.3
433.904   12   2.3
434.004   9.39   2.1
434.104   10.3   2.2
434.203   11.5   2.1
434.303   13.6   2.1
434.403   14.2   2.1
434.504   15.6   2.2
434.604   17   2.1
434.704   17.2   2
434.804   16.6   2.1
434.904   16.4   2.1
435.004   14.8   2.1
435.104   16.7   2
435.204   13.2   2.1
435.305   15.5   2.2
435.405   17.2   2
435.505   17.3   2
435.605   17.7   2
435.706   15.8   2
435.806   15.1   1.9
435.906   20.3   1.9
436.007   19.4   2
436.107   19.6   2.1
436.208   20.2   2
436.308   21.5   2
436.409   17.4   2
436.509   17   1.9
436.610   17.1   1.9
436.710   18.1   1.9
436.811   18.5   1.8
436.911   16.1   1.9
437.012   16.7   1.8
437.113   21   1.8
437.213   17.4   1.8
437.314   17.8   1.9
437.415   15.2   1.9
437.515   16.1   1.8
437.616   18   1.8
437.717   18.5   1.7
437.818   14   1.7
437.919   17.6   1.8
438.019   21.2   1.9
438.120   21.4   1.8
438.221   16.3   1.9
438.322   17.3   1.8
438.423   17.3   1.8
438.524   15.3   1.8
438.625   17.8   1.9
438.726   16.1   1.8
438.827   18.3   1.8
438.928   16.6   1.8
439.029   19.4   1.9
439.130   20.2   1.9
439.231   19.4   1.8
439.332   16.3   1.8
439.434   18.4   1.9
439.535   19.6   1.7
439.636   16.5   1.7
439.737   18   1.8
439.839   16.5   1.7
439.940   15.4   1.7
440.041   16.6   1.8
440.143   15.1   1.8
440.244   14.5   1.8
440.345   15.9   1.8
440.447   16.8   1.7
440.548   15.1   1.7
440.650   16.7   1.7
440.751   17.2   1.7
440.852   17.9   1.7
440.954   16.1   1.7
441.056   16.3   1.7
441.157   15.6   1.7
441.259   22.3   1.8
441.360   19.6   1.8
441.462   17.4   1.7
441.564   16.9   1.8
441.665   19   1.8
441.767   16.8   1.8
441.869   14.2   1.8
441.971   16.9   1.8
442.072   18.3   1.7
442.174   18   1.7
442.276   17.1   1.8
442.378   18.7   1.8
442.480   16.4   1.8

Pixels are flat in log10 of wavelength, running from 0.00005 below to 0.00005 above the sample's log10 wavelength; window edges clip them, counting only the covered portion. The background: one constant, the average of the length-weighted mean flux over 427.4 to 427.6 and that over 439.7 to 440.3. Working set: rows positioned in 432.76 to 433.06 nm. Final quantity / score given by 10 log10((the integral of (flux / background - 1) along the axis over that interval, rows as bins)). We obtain -17.9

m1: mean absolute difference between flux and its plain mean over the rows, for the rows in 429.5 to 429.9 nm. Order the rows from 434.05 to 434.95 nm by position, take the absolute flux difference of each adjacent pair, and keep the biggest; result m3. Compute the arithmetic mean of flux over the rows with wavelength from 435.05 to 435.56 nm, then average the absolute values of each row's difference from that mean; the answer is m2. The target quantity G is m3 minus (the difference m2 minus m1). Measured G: 1.8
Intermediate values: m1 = 1.00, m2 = 1.3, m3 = 2.1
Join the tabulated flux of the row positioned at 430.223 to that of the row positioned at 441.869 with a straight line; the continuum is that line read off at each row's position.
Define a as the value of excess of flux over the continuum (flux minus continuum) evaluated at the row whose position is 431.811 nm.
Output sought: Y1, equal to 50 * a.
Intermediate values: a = -0.8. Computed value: -39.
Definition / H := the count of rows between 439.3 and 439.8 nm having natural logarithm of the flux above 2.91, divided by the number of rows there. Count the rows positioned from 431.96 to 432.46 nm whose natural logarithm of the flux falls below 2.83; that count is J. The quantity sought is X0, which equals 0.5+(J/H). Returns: 8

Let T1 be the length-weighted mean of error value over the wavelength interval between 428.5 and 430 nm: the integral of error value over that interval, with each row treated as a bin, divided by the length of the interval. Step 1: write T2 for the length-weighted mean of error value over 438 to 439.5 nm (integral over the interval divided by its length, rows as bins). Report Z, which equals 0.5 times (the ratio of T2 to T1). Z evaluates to 0.48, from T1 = 1.93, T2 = 1.84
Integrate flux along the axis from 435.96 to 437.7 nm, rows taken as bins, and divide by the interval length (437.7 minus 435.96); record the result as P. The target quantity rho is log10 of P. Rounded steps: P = 18.1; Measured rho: 1.257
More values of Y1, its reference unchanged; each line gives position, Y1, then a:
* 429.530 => -109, -2.2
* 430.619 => -102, -2.0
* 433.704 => -156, -3.1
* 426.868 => -46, -0.9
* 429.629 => 13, 0.3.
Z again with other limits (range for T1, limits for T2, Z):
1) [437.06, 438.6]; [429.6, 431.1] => 0.58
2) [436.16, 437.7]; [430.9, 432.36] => 1.15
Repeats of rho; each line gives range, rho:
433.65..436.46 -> 1.204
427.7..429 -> 1.234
